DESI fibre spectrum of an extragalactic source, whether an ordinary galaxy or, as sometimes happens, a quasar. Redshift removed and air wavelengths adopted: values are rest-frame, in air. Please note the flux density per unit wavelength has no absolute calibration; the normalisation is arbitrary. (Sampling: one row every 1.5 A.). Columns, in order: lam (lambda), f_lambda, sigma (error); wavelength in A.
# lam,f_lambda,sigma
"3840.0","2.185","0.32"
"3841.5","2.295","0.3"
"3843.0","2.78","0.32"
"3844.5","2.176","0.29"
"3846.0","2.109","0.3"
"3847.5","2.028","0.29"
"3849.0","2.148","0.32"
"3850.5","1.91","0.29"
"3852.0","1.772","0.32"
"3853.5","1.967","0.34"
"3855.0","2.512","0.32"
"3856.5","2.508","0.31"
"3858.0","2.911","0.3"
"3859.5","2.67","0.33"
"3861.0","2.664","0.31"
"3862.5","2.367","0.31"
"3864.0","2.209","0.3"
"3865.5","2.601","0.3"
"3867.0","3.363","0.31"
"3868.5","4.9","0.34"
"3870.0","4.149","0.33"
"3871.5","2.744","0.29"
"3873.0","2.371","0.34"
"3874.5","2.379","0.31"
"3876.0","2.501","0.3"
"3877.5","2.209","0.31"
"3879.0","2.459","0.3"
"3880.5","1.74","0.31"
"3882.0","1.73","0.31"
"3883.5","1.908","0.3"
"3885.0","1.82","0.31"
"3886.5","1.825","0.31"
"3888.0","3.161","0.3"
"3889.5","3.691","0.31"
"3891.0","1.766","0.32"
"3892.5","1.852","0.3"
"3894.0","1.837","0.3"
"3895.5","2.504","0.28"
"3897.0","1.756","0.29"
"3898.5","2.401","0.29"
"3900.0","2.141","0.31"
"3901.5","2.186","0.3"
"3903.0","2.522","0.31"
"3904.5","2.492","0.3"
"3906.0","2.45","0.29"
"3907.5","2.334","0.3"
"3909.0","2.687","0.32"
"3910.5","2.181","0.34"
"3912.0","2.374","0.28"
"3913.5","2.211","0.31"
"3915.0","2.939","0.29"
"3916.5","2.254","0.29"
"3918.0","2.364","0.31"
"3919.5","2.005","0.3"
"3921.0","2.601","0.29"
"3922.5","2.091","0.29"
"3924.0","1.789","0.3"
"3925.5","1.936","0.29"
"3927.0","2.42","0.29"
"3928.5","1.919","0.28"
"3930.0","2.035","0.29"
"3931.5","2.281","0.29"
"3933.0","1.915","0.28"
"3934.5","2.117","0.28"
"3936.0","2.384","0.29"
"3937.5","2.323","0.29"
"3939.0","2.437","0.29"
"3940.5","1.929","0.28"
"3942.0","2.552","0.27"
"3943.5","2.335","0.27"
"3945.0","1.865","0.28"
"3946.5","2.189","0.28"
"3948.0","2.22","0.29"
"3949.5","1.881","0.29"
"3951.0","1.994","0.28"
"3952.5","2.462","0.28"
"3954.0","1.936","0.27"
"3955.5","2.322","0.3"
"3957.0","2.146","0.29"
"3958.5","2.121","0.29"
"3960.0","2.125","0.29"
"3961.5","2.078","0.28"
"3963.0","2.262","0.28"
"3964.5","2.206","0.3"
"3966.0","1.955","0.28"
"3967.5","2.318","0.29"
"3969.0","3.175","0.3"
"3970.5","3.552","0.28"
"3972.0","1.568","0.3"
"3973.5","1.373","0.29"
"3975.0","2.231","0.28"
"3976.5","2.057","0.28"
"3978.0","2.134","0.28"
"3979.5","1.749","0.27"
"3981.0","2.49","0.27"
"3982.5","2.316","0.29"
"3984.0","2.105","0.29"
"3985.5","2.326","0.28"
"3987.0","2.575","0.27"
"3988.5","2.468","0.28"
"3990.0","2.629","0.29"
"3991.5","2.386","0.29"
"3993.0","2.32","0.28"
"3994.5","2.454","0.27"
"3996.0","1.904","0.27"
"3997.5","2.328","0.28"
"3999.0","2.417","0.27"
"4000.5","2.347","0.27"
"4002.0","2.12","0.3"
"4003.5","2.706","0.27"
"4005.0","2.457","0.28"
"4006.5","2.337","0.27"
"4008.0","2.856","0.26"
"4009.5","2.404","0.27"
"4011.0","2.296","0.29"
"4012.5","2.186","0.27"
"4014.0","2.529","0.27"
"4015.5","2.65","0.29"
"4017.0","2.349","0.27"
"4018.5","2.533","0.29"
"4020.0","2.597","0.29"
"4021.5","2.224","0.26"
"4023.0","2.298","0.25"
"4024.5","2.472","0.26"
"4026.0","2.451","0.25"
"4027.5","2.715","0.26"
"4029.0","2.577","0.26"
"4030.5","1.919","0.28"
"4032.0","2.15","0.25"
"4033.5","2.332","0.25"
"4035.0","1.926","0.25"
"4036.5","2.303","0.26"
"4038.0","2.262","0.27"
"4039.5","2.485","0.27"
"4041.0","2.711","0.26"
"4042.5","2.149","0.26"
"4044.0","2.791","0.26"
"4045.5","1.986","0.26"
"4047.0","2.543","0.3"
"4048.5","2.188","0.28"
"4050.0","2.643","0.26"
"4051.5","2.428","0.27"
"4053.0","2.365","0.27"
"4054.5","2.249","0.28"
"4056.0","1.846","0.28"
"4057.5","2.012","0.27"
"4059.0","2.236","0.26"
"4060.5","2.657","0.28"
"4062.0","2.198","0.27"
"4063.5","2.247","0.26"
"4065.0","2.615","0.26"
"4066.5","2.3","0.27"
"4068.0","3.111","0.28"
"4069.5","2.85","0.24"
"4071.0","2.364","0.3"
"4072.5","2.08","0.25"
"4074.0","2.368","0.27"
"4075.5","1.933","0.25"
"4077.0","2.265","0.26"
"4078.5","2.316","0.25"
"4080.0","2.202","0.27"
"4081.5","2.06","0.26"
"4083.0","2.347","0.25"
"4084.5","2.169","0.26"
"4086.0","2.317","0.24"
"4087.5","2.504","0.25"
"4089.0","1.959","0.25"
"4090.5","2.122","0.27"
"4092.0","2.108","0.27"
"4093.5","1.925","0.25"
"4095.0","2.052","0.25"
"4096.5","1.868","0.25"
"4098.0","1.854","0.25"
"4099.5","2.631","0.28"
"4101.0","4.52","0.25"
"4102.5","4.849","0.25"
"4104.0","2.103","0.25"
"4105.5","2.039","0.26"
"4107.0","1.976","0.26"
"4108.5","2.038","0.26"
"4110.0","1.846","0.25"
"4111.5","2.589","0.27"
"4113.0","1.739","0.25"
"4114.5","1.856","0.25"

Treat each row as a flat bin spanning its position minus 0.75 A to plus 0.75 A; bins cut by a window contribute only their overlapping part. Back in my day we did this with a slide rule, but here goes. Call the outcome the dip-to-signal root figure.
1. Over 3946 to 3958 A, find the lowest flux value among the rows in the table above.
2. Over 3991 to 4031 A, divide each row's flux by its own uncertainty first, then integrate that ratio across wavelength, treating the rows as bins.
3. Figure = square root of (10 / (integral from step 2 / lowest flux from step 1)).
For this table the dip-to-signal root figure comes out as 0.23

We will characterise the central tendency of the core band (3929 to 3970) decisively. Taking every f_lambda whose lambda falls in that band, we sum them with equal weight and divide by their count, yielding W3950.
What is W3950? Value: 2.21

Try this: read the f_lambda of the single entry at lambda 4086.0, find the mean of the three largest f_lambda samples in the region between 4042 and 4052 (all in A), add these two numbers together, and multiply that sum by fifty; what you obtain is 249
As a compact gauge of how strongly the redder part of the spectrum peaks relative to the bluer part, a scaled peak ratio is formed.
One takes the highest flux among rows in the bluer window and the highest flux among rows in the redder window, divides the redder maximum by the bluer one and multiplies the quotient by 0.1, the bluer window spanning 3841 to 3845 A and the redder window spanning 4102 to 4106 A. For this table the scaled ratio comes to 0.174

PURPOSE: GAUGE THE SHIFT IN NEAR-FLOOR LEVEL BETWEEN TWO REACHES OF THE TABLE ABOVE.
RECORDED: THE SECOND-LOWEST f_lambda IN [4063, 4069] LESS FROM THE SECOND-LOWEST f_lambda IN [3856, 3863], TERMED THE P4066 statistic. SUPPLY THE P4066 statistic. 0.21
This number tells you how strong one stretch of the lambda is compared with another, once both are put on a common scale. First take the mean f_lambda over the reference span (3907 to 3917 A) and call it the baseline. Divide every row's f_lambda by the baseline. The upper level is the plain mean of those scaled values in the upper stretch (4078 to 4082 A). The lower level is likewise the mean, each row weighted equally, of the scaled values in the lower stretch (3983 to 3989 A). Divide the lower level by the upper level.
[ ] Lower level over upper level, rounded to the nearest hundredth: 1.08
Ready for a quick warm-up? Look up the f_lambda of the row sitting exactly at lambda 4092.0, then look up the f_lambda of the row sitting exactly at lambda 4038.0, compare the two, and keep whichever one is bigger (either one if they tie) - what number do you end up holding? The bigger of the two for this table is 2.3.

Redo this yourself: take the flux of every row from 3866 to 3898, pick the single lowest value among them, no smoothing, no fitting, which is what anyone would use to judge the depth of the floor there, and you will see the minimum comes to 1.73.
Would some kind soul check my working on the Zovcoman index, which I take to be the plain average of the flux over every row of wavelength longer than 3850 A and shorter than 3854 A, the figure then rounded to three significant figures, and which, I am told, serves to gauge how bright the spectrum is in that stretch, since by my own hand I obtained 1.88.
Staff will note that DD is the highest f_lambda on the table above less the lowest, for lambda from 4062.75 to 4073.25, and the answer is 1.0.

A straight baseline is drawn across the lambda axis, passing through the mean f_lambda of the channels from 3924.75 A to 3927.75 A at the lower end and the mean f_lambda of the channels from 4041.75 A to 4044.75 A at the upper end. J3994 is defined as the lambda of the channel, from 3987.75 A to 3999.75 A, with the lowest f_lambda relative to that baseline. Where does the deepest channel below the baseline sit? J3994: 3996.0 A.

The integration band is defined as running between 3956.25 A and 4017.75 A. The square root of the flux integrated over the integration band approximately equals 12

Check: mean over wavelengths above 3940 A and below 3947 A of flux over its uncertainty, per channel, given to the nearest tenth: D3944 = 7.9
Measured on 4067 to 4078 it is 9.2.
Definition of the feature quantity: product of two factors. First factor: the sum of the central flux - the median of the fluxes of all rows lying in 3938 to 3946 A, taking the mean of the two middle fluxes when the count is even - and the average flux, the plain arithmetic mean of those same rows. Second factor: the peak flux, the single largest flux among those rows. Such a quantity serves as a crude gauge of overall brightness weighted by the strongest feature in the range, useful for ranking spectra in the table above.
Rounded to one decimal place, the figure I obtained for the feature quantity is 11.6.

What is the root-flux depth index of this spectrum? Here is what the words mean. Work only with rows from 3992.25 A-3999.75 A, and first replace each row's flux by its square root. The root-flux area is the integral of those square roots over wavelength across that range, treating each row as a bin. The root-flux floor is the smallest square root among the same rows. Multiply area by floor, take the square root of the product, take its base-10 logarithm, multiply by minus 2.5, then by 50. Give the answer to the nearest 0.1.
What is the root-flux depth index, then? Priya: -74.6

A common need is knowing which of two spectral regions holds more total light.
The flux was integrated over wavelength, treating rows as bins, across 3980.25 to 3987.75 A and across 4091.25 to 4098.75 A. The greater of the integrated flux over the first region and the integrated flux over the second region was 17.7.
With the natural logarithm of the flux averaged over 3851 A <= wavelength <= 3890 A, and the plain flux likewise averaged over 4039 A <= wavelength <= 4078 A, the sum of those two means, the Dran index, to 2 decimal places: 3.28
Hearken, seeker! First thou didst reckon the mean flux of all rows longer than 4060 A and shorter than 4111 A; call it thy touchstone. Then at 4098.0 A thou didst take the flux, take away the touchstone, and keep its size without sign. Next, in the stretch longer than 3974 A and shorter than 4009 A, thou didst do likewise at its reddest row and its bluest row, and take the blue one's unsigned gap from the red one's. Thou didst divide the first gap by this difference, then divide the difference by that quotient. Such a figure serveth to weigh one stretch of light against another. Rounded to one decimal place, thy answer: 0.2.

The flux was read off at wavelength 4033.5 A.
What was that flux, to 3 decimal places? 2.332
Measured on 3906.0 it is 2.450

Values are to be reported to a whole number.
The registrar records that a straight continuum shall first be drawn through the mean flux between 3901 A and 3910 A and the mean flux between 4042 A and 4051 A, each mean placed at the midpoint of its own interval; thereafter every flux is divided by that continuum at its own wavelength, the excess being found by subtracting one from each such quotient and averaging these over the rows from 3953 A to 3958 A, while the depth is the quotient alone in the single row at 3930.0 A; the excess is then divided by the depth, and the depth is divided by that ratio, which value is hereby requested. -6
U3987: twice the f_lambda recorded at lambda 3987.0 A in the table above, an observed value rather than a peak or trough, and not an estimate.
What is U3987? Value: 5.15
